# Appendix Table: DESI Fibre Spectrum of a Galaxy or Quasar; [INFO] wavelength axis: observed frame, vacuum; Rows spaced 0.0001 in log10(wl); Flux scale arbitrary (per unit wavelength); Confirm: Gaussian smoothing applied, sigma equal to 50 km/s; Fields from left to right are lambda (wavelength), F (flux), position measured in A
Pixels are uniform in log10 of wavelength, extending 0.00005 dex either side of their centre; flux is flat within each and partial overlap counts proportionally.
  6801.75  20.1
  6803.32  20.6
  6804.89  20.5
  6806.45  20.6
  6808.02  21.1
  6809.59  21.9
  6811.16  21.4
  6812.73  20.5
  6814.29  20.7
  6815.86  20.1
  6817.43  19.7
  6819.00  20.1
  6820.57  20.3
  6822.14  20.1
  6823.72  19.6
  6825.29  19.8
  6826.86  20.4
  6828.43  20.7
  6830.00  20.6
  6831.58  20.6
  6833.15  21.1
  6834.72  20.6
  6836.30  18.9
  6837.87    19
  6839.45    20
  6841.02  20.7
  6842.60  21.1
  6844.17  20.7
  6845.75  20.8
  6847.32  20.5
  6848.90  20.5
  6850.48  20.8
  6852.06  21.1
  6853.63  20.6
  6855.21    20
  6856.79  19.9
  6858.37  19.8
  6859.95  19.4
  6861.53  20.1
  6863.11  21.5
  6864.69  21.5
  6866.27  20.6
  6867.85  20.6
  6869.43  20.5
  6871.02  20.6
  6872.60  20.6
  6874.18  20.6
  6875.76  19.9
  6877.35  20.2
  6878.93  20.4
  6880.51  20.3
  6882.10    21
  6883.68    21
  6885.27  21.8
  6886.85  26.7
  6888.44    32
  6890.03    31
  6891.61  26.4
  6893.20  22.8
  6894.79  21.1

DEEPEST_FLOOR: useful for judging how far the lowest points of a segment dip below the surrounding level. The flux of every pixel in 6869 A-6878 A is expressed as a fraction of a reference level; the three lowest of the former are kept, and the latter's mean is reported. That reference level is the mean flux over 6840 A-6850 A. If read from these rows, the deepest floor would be 0.98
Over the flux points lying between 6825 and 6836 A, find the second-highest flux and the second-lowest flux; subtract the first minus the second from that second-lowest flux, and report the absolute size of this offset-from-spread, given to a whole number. 20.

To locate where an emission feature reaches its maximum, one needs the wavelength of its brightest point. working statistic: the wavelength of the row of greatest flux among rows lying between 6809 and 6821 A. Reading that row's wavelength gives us 6809.59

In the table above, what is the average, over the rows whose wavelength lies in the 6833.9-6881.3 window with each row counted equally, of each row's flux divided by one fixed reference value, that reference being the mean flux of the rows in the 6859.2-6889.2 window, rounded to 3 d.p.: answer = 0.947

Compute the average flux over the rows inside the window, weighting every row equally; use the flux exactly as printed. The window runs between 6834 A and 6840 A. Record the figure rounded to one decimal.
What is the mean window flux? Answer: 19.6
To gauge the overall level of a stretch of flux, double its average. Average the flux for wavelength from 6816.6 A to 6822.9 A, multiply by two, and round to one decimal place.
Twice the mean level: 40.1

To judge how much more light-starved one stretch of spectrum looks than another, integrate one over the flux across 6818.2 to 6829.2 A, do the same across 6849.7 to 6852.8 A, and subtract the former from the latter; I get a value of -0.4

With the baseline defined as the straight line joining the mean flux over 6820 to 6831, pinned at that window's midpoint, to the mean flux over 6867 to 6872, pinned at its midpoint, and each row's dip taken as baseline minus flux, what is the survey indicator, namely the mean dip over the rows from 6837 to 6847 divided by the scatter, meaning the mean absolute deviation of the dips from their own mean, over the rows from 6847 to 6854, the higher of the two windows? -0.2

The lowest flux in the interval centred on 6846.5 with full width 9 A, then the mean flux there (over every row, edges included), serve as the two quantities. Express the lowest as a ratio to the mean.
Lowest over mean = 0.989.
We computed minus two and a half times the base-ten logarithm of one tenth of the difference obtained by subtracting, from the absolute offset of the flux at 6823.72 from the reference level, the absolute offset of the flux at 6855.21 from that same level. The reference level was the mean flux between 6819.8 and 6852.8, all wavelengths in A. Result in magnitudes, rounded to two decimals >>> 3.49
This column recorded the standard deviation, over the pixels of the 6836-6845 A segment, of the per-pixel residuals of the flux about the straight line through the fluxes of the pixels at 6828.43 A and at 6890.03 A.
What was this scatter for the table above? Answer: 0.5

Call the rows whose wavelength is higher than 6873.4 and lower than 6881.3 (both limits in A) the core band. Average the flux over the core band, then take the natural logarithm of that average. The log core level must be 3.01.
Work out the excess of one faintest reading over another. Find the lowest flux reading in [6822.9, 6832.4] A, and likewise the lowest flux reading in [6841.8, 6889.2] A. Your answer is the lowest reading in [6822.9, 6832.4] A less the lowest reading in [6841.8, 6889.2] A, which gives 0.2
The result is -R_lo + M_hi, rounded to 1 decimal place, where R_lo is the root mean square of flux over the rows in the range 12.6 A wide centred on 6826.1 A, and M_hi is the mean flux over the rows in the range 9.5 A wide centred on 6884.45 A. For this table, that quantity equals 3.5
